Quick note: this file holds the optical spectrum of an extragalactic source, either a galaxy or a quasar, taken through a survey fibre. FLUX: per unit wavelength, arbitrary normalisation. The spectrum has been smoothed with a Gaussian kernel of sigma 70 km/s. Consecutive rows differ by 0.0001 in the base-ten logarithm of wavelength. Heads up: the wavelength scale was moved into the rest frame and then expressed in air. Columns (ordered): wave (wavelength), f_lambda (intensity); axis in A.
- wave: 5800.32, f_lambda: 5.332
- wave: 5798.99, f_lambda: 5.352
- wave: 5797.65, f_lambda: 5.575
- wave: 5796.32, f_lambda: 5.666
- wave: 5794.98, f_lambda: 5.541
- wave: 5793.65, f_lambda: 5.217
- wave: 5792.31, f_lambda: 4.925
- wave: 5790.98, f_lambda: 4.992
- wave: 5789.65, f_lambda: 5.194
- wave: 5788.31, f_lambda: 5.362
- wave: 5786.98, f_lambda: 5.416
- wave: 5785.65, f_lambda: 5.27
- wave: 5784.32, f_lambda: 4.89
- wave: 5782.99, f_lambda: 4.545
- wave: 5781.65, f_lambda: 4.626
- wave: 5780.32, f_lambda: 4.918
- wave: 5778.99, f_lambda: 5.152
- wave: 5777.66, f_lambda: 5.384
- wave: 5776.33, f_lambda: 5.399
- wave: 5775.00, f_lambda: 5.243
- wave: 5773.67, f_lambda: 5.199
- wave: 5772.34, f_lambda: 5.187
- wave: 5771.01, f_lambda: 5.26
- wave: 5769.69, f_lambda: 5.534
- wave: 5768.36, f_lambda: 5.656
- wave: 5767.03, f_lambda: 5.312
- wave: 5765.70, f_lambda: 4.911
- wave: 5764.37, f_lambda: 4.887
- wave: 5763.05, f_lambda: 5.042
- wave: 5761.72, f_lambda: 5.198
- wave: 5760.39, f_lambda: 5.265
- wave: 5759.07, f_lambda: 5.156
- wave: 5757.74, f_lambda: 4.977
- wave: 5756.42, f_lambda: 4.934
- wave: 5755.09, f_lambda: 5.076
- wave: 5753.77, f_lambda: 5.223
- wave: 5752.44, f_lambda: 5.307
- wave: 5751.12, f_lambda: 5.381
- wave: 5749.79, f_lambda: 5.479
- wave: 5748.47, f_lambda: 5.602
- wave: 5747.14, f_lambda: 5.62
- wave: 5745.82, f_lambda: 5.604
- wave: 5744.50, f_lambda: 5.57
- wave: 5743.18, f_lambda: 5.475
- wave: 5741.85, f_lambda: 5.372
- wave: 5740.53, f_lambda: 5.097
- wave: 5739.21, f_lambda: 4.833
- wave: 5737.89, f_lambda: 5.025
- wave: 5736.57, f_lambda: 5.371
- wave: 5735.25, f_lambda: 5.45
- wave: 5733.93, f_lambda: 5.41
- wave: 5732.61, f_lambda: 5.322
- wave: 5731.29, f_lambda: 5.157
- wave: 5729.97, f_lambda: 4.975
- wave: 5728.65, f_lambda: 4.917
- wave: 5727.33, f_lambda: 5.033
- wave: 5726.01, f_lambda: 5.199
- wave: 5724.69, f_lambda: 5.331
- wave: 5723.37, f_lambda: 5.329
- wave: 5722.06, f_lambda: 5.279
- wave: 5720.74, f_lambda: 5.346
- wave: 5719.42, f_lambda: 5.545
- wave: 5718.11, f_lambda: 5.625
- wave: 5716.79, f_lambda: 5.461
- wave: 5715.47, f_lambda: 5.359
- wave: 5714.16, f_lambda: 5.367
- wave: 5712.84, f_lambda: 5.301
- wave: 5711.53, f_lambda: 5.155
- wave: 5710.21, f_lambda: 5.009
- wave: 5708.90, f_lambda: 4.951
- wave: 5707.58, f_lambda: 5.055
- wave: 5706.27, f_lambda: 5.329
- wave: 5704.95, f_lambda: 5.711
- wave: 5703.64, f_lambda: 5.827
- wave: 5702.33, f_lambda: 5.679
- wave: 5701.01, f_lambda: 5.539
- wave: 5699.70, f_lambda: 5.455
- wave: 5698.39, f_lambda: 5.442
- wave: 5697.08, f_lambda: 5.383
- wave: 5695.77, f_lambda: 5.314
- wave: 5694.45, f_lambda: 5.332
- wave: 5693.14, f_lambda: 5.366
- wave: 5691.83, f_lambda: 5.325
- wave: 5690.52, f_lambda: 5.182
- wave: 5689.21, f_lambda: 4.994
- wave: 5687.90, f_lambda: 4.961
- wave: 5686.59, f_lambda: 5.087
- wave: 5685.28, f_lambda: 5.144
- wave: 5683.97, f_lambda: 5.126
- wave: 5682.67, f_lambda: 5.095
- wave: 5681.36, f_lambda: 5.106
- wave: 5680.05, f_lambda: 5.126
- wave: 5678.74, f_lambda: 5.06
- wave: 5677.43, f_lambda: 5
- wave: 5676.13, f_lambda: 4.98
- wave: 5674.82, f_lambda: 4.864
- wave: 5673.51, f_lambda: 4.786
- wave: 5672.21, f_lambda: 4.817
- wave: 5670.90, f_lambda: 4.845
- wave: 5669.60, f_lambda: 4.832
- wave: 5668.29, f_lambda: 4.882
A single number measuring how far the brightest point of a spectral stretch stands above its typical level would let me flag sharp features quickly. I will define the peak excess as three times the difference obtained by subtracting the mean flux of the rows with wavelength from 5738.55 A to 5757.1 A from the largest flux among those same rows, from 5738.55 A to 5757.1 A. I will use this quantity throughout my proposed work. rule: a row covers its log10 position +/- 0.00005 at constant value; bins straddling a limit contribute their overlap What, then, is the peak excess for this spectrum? 0.88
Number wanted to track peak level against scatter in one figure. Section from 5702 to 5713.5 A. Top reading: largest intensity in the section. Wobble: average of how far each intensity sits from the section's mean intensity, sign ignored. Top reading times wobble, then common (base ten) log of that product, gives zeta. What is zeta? 0.20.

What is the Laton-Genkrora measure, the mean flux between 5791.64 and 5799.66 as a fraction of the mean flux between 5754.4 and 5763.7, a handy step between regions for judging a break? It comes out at 1.06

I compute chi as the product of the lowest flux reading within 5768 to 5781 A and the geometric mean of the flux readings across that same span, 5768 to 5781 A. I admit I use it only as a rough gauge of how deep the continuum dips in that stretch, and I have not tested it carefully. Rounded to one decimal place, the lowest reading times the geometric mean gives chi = 26.0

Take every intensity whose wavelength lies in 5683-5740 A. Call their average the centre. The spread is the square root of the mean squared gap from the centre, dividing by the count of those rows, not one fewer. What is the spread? 0.226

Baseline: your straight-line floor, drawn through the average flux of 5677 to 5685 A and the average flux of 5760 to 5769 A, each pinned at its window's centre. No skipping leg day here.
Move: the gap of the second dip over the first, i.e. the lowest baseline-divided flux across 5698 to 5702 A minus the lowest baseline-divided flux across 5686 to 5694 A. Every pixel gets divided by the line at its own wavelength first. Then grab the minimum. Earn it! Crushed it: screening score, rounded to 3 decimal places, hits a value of 0.092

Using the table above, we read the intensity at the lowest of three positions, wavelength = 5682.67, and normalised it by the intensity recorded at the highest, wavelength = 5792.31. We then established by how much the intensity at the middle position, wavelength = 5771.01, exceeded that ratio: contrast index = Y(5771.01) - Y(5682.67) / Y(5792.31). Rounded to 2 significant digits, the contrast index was 4.2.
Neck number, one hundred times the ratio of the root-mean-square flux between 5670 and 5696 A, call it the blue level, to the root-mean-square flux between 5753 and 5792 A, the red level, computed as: 99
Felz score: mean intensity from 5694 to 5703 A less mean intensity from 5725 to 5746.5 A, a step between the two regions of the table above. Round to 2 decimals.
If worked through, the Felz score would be 0.21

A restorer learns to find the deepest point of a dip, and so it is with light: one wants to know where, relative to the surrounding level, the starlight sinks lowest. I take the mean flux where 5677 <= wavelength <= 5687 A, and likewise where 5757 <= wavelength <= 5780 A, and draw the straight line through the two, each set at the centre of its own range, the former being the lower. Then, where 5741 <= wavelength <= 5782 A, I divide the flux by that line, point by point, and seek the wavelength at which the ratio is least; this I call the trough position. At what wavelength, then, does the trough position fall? 5781.65 A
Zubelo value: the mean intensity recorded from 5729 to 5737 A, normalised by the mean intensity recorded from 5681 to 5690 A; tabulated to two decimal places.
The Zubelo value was 1.04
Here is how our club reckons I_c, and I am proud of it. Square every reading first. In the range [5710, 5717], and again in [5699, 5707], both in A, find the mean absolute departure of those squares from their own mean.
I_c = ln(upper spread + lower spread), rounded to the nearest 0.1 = 1.1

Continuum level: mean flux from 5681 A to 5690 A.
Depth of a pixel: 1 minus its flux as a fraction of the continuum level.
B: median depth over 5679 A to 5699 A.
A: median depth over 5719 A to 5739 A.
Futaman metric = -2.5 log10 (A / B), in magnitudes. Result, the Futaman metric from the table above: -1.4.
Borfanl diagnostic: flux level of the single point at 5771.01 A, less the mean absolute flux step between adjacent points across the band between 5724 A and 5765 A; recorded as 5.14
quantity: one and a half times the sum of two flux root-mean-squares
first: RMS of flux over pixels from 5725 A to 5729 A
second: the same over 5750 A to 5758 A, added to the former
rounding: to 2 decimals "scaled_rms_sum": 15.31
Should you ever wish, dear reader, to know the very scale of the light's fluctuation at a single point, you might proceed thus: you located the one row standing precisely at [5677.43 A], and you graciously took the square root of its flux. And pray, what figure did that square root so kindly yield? 2.24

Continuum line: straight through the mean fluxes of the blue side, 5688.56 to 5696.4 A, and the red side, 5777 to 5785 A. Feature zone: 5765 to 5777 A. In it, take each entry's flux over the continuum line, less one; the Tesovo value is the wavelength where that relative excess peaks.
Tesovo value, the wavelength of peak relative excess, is 5768.36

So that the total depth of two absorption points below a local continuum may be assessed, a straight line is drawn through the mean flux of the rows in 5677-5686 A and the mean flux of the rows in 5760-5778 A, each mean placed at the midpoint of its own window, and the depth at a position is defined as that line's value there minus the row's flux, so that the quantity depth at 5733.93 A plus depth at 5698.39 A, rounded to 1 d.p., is -0.5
